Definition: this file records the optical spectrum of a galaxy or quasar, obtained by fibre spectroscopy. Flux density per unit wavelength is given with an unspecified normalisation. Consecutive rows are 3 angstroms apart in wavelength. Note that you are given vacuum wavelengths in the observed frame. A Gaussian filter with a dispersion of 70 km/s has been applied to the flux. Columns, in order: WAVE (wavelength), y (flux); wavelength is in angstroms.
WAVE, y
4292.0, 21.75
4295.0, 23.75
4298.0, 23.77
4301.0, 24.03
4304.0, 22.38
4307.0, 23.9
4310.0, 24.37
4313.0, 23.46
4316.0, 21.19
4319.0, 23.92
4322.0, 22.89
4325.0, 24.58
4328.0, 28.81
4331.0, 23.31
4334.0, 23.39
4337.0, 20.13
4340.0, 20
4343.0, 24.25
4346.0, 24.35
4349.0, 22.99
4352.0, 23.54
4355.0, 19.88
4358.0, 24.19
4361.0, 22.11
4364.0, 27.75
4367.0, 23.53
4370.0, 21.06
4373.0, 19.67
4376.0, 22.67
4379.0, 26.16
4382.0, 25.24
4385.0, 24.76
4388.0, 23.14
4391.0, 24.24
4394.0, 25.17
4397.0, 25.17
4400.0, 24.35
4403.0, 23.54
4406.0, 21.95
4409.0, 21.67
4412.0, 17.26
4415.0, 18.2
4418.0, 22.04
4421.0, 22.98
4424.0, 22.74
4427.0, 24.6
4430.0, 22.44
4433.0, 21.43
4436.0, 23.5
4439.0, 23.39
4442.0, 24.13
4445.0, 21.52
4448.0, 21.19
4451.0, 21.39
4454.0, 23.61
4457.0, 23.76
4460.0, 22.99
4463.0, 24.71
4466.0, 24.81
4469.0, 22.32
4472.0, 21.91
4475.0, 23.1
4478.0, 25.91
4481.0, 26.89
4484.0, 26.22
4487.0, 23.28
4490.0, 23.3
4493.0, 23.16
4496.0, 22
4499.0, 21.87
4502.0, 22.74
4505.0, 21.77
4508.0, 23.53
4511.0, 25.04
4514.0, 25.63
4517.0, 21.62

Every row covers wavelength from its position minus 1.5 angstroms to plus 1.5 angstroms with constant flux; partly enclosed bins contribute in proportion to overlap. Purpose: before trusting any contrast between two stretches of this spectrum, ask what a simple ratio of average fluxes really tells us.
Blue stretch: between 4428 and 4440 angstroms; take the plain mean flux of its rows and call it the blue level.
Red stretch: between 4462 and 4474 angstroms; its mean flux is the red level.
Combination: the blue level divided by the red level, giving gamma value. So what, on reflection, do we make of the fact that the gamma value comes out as 0.97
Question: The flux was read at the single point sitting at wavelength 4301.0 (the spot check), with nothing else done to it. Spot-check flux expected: 24.03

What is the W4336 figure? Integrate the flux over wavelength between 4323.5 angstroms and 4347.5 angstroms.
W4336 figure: 566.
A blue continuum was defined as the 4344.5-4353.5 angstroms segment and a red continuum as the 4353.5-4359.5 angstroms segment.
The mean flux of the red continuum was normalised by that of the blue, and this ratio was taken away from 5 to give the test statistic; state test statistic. 4.07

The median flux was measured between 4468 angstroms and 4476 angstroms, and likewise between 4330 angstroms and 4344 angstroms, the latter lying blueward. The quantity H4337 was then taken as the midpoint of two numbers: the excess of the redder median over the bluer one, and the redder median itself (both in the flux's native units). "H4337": 10.7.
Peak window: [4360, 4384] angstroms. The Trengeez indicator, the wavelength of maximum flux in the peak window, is 4364.0 angstroms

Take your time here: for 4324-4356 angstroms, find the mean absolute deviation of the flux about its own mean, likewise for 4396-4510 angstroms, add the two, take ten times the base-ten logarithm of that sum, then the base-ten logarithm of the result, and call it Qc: 0.69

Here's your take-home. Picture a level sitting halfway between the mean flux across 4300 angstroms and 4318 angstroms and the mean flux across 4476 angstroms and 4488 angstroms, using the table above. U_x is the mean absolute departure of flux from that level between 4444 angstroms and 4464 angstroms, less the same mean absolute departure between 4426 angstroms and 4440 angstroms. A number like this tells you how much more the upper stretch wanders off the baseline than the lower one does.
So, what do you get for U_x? 0.3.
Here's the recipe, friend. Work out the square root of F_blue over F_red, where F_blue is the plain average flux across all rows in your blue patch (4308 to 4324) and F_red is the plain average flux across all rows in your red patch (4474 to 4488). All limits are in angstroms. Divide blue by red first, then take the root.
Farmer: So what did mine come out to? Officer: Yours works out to 0.96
